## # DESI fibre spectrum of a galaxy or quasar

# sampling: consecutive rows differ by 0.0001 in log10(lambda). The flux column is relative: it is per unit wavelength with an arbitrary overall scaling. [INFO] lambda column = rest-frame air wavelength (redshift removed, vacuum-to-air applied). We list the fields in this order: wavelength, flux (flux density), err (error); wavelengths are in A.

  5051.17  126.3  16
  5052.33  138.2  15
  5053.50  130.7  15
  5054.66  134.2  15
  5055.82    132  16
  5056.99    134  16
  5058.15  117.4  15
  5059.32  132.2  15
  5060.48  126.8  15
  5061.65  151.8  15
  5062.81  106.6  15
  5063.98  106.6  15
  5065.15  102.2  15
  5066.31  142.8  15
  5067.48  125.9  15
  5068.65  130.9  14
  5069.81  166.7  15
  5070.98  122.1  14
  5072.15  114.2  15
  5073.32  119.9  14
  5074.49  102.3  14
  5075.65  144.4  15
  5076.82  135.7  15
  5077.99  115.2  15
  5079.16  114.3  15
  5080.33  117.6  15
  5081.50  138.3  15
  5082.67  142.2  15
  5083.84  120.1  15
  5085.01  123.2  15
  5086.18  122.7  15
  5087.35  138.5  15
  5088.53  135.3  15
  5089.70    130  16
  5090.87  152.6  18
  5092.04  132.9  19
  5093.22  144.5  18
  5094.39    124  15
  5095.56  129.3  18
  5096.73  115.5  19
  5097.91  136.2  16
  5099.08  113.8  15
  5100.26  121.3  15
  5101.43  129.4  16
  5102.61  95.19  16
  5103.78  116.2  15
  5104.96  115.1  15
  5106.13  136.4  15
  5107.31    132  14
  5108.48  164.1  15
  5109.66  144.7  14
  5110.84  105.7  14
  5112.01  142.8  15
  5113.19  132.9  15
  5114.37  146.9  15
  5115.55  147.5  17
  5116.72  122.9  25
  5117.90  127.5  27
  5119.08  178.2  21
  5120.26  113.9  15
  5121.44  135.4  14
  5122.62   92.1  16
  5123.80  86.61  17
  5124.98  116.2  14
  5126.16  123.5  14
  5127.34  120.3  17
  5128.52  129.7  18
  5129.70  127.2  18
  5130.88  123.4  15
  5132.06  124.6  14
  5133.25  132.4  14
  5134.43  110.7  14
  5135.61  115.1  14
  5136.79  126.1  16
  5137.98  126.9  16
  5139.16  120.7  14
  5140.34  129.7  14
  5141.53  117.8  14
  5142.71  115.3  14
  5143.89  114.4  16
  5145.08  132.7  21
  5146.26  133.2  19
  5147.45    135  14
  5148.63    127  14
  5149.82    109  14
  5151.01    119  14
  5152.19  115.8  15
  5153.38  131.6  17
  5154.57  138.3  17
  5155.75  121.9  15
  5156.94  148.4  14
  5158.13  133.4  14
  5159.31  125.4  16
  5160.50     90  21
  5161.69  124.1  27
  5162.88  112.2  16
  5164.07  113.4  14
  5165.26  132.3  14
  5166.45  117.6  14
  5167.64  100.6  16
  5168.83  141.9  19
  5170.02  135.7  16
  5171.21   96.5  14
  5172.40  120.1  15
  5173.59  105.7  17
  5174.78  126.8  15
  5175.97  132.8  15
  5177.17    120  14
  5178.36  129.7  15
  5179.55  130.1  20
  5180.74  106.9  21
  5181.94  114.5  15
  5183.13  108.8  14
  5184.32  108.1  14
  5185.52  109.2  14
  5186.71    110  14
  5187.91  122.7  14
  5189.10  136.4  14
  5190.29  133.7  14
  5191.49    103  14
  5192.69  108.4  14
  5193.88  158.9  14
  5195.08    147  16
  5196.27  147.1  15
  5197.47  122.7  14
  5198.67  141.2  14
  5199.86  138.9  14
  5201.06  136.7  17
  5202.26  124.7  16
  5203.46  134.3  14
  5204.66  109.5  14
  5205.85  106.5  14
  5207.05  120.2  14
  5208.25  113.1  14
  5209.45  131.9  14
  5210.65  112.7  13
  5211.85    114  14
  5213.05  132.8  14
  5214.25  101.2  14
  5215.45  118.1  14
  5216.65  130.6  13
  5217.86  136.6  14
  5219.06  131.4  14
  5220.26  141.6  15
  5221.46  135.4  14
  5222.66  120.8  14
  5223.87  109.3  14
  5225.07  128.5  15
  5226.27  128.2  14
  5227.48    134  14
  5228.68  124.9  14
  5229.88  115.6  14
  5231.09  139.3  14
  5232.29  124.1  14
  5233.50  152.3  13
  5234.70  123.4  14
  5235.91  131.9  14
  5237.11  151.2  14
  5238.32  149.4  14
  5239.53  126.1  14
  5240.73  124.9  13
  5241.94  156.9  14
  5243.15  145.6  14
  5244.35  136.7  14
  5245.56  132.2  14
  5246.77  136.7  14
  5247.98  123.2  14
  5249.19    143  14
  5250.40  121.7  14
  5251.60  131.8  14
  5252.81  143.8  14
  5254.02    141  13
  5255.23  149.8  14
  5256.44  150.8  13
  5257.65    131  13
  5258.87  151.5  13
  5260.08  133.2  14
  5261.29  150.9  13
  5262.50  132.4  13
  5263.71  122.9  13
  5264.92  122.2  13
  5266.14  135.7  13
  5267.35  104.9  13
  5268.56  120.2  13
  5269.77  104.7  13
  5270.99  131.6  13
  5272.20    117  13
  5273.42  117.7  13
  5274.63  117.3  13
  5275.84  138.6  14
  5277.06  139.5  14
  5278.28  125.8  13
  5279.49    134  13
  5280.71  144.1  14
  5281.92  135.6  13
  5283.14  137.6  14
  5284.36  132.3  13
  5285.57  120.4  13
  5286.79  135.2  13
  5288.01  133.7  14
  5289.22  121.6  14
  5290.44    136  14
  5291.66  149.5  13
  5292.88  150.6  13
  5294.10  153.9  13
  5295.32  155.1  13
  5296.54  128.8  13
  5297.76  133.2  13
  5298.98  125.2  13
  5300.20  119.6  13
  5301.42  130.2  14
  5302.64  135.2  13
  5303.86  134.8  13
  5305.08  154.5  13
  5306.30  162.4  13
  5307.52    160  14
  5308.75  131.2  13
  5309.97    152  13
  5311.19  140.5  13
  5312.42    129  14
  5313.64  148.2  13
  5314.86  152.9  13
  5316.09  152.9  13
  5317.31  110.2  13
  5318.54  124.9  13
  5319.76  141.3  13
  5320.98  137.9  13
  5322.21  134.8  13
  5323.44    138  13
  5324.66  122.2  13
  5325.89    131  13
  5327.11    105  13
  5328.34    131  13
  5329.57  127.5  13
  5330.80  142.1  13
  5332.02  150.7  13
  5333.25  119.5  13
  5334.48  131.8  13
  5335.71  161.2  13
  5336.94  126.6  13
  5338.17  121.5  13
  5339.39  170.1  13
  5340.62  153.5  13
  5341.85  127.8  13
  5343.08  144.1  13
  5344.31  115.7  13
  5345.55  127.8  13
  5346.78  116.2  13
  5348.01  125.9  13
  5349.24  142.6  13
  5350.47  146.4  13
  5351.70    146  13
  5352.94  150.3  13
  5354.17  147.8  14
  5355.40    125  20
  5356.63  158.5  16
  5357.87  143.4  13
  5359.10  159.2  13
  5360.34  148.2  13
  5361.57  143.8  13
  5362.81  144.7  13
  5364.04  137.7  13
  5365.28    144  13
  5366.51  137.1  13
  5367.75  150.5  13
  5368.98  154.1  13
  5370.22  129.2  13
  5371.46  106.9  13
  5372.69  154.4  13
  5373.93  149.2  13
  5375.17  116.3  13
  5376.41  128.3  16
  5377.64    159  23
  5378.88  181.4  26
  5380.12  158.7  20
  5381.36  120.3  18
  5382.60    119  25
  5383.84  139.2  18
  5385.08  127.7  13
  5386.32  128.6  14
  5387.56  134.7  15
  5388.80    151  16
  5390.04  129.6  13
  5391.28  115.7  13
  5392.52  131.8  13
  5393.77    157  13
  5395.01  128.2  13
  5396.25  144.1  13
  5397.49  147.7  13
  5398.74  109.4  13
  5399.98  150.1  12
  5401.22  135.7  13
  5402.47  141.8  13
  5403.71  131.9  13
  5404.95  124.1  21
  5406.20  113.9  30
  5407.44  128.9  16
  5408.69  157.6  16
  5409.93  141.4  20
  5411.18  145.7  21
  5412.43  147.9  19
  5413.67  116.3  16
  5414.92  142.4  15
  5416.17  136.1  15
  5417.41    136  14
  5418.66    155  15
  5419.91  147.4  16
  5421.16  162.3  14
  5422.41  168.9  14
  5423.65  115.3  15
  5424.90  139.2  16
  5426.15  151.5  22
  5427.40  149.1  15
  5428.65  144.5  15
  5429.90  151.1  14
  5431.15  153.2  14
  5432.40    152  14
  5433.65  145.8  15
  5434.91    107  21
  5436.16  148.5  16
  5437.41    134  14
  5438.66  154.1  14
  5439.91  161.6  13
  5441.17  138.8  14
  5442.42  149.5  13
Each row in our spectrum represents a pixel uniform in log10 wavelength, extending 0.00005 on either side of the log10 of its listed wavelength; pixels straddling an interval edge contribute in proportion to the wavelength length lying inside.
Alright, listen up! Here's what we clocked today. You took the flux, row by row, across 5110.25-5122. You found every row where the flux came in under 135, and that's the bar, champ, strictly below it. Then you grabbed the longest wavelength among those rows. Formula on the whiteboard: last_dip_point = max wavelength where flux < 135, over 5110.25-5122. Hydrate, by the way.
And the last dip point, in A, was 5120.26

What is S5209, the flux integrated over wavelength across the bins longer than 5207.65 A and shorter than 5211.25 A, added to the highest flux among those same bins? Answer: 561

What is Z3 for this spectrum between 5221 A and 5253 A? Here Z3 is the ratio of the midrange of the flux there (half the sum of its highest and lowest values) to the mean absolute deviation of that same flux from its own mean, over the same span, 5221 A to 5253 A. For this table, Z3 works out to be 14.0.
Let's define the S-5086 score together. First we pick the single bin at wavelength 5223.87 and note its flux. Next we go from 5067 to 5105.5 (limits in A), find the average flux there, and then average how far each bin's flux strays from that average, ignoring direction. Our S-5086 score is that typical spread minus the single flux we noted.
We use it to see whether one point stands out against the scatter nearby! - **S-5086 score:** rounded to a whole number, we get -98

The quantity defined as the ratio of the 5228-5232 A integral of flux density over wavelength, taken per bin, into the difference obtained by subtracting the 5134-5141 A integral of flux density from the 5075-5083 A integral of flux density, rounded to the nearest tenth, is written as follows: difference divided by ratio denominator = 0.4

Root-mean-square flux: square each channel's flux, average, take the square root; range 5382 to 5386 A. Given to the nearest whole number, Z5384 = 129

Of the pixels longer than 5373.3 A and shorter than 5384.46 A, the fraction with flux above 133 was 0.56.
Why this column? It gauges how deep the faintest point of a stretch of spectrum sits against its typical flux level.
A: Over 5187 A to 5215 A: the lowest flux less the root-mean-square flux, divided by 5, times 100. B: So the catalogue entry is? -514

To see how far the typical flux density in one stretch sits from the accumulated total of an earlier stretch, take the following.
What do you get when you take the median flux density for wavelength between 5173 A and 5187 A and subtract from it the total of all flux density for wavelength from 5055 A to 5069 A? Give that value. -1397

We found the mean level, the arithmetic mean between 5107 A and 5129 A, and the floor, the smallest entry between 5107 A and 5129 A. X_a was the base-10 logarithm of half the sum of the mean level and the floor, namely 2.03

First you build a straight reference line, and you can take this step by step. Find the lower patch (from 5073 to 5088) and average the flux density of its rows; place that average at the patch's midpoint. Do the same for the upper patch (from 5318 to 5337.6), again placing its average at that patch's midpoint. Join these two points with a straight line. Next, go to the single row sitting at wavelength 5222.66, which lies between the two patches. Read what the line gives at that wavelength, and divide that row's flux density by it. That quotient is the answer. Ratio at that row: 0.93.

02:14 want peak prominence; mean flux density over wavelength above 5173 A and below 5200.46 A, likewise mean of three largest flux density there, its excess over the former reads 27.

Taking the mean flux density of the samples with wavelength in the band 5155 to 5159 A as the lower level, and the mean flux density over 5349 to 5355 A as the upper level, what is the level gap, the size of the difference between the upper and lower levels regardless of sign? 12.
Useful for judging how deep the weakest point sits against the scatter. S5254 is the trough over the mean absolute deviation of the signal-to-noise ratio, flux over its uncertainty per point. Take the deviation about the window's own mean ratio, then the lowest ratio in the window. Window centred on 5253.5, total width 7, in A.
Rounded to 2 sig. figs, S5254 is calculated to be 11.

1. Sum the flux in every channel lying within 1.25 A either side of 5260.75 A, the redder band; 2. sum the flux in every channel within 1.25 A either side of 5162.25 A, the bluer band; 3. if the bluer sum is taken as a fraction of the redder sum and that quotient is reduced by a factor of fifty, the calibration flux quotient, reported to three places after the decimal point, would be 0.017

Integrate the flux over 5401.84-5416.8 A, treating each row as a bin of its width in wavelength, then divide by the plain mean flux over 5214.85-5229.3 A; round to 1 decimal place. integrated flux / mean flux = 15.8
